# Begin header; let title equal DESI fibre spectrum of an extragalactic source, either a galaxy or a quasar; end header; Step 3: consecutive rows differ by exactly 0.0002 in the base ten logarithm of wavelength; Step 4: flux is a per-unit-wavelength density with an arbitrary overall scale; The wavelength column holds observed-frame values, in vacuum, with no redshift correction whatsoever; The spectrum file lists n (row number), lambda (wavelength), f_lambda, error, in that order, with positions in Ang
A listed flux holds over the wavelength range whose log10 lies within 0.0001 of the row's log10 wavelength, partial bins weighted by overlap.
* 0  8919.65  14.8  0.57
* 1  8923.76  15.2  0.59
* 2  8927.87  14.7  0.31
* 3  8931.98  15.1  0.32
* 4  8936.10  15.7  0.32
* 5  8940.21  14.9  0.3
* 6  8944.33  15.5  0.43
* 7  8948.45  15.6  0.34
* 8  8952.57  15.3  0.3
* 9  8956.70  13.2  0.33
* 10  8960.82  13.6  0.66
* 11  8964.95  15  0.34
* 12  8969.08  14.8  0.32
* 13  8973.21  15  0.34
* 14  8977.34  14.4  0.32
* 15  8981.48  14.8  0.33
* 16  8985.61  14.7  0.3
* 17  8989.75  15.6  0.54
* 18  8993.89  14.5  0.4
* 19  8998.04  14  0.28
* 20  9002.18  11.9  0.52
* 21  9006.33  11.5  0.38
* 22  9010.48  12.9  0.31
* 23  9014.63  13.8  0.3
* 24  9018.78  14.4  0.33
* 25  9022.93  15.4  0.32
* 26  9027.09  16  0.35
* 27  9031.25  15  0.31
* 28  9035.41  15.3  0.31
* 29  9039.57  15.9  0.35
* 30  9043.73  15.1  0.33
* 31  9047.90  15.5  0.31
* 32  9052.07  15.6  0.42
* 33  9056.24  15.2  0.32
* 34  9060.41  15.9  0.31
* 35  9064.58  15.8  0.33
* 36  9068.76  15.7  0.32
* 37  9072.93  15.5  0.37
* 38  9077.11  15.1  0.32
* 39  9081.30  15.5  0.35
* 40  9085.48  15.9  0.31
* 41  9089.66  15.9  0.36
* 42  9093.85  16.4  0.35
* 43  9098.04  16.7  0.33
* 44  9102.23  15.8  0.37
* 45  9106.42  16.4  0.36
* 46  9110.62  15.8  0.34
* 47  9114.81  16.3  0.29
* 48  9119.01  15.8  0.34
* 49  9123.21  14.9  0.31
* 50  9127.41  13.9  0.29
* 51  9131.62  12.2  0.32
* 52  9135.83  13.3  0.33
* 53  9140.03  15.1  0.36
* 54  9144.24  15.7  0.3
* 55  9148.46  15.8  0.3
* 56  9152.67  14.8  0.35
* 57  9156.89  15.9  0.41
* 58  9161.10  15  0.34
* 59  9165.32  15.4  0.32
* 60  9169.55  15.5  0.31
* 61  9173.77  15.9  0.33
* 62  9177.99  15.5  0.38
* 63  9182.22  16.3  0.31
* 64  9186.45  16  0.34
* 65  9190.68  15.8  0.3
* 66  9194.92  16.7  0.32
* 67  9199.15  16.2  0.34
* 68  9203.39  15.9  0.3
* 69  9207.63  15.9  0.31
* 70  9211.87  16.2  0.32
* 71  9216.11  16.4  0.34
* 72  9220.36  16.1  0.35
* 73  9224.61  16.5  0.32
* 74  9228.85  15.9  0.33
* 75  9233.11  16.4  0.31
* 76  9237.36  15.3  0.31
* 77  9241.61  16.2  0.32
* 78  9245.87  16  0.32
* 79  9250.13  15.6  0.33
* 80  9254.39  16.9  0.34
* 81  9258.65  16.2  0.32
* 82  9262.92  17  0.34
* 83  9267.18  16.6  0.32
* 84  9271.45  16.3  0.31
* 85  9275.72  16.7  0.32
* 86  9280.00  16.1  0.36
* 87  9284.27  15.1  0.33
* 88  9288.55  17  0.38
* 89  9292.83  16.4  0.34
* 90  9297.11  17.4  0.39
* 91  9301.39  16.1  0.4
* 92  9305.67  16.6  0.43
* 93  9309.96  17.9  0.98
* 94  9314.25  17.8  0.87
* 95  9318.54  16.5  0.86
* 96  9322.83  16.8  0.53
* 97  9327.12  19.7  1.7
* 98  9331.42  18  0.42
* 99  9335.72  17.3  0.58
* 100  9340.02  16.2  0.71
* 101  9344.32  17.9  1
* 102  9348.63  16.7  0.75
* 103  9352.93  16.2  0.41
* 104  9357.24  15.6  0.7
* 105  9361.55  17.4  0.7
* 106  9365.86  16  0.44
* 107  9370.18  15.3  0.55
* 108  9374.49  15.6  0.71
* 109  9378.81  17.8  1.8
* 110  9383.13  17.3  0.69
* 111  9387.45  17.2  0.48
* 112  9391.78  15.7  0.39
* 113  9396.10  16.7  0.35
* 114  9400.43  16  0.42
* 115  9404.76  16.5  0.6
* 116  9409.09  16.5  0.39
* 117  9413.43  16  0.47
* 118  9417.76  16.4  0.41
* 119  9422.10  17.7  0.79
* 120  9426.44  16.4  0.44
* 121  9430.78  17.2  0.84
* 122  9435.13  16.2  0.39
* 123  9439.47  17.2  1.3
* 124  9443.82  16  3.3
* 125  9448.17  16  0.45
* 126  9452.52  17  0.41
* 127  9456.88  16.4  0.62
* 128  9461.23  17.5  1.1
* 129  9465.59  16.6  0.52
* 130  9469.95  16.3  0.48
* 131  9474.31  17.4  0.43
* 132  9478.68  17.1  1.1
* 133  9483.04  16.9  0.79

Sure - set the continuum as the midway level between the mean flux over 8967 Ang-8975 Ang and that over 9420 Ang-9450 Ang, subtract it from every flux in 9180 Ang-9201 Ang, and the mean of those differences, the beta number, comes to 0.41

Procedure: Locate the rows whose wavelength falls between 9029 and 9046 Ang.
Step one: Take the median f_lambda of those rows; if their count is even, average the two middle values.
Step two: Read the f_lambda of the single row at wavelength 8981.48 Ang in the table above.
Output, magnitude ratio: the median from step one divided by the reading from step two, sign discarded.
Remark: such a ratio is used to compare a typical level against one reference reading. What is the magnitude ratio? 1.03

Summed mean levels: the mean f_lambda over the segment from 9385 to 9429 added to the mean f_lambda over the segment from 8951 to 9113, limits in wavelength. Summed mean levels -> 31.5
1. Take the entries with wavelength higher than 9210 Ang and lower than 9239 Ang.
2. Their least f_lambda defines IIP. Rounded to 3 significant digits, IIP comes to 15.3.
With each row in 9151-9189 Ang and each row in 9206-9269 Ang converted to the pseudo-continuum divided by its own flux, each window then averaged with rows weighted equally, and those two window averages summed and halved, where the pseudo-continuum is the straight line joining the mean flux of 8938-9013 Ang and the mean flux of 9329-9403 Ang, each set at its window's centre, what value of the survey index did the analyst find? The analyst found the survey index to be 0.986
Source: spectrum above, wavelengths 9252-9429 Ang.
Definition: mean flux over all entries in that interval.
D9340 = 16.7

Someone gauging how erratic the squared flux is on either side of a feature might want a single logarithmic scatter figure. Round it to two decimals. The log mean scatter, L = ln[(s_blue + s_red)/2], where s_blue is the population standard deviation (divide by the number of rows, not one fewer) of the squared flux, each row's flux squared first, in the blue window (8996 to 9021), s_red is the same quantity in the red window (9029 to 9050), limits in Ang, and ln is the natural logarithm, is 2.94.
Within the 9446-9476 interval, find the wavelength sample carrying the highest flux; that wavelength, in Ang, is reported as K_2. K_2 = 9461.23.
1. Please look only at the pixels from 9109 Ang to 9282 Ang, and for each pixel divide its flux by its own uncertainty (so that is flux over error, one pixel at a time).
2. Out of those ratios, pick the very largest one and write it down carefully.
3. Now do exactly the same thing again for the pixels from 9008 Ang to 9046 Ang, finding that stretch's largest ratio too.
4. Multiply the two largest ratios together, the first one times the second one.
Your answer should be 2774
